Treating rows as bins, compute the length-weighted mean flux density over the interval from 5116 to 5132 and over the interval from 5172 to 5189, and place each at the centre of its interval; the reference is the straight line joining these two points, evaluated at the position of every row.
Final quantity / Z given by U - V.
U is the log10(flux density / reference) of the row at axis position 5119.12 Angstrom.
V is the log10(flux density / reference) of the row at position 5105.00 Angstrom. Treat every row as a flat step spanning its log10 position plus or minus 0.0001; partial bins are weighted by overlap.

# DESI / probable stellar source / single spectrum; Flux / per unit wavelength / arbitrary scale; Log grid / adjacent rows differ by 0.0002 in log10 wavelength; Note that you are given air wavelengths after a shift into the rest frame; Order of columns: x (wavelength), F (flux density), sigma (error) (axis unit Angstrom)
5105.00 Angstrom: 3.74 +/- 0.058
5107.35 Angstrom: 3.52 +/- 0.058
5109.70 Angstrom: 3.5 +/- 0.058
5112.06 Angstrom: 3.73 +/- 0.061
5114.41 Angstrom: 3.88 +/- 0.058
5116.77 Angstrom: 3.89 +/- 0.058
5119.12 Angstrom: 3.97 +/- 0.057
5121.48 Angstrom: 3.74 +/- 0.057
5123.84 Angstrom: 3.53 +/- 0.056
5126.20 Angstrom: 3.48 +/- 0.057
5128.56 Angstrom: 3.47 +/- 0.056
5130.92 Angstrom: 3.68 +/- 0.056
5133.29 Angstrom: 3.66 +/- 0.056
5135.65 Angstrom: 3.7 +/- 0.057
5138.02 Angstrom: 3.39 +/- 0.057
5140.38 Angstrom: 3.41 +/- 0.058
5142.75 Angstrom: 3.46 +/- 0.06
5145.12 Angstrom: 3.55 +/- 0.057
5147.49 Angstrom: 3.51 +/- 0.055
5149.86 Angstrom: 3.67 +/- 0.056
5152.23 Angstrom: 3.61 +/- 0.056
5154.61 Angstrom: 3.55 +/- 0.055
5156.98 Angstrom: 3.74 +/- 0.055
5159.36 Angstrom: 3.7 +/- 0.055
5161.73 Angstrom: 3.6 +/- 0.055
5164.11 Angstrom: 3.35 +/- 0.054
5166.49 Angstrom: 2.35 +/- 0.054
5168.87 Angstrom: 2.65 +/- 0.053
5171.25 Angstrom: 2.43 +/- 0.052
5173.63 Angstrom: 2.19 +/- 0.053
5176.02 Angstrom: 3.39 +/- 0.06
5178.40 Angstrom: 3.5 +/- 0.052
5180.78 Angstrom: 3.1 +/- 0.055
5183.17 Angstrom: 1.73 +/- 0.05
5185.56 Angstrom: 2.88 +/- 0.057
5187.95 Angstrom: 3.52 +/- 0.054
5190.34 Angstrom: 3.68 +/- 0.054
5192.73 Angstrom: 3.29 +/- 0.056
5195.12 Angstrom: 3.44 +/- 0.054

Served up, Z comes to 0.05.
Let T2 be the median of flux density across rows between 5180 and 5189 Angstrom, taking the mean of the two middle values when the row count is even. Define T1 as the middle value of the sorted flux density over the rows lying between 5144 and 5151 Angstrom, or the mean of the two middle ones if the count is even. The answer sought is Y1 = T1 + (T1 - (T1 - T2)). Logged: 6.54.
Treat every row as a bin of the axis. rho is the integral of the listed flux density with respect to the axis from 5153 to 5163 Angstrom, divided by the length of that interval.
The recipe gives 3.6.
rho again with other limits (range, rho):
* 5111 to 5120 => 3.9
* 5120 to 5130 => 3.6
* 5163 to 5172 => 2.7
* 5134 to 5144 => 3.5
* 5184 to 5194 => 3.3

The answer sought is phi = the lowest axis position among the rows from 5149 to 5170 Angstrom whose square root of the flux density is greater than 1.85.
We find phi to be 5149.86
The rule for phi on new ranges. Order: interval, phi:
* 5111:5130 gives 5112.06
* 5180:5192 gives 5187.95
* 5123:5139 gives 5123.84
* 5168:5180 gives 5178.40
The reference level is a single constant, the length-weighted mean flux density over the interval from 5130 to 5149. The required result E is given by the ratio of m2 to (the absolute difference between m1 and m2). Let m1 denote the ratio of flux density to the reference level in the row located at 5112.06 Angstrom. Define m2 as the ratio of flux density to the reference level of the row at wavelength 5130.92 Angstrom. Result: 74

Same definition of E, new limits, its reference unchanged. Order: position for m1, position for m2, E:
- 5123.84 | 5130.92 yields 25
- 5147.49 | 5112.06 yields 17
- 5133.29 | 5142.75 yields 17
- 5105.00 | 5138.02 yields 10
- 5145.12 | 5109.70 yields 70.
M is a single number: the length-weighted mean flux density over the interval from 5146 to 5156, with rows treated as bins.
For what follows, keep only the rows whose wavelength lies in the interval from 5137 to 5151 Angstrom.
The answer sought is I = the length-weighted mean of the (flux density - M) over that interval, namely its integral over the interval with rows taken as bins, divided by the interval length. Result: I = -0.09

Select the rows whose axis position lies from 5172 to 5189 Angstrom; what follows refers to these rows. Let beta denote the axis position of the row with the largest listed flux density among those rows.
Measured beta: 5187.95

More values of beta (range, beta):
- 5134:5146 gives 5135.65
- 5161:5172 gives 5161.73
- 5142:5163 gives 5156.98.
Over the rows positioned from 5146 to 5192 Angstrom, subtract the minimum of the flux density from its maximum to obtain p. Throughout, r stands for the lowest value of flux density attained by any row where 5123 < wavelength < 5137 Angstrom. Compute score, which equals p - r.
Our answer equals -1.46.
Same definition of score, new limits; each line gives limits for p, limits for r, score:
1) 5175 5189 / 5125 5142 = -1.60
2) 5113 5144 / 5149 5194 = -1.15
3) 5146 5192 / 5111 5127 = -1.47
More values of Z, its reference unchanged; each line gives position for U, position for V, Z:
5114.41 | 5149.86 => -0.04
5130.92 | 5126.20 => 0.03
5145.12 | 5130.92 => 0.01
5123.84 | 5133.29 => -0.03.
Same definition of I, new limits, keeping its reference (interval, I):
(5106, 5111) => -0.06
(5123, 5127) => -0.08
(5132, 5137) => 0.08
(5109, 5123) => 0.20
